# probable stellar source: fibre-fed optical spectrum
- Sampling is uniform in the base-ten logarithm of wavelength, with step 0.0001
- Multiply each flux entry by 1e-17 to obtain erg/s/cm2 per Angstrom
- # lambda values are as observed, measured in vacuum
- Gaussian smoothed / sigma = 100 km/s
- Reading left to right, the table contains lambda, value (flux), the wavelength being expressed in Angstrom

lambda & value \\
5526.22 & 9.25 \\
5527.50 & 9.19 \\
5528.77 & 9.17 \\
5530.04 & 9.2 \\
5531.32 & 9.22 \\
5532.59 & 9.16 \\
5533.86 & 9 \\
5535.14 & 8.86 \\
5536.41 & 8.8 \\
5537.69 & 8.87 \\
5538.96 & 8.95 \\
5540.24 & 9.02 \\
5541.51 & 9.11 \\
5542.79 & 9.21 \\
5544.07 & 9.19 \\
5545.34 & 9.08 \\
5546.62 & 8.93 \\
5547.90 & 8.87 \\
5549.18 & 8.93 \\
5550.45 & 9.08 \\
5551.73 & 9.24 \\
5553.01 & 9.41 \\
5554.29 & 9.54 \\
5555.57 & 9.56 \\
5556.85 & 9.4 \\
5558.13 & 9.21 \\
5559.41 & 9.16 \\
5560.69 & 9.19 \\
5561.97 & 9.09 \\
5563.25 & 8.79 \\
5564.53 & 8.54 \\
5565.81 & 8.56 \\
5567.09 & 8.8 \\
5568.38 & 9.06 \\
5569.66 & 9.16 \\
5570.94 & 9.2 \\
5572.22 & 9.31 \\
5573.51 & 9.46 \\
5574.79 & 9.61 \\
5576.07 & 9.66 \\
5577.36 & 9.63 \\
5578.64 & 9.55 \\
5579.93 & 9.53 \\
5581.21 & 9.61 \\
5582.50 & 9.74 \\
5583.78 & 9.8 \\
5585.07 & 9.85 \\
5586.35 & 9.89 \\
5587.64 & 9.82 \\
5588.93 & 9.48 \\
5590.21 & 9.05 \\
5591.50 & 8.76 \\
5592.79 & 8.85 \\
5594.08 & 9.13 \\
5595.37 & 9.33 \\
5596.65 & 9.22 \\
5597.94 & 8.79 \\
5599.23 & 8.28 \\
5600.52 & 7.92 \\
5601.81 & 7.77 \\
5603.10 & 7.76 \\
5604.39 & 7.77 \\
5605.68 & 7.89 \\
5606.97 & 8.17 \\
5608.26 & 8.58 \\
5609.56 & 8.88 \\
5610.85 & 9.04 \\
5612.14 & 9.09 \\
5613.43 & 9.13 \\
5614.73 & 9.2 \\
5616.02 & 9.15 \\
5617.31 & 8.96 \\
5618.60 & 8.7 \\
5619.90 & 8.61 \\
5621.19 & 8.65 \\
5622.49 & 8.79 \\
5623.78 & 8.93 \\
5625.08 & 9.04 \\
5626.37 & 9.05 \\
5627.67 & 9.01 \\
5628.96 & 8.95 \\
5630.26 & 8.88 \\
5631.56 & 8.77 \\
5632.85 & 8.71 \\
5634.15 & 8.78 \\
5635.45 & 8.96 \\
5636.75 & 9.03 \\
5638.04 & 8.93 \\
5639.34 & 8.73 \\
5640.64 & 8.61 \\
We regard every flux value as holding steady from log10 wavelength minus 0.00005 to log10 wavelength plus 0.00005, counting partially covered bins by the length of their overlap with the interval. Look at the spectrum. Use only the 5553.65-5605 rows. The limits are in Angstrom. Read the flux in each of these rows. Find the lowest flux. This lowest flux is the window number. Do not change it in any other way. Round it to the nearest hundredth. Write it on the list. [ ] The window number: 7.76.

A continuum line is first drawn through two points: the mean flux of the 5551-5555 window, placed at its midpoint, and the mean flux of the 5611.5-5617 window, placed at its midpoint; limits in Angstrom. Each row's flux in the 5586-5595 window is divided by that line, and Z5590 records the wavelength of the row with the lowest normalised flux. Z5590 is 5591.50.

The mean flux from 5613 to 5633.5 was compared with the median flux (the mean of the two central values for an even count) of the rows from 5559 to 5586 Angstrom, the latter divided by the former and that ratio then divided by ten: 0.105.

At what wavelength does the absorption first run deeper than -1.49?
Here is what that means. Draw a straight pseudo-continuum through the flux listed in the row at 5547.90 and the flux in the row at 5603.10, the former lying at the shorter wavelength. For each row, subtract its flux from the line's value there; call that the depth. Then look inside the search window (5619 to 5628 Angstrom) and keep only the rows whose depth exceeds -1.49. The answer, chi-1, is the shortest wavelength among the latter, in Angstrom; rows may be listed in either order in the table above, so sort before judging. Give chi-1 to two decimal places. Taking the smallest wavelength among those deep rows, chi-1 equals 5619.90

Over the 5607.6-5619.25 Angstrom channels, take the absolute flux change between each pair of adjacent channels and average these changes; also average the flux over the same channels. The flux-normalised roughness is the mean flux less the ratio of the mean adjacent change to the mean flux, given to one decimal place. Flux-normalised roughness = 9.0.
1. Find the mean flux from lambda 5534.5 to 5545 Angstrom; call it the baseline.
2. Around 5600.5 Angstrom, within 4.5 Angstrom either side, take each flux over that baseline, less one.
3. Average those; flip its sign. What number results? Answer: 0.087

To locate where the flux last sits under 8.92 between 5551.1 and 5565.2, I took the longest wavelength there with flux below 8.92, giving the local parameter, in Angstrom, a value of 5564.53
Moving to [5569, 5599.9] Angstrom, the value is 5599.23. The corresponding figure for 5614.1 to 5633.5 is 5632.85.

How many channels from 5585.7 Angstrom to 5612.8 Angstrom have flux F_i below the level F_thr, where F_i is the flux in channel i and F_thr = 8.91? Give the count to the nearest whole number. 12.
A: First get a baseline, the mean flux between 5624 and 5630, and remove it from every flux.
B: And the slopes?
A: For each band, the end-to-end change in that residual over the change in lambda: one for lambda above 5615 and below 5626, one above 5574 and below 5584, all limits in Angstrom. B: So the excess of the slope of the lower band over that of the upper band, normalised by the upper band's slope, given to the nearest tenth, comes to -2.7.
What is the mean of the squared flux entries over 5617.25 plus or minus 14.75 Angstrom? 77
